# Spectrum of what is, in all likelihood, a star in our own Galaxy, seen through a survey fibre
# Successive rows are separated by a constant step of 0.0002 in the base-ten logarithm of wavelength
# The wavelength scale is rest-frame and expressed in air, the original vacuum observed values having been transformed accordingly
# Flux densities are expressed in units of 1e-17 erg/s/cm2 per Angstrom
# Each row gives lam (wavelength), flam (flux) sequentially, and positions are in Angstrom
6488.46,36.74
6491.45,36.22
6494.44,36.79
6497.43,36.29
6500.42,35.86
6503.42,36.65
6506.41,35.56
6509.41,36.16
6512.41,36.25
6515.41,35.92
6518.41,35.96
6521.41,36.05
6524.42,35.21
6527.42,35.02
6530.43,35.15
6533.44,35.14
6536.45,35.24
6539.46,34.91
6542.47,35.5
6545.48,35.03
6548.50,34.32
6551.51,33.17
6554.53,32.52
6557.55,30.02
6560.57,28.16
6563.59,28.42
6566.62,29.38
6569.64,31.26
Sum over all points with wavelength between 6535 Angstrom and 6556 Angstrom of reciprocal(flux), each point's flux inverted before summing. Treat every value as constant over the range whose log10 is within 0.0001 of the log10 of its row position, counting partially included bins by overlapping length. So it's 0.204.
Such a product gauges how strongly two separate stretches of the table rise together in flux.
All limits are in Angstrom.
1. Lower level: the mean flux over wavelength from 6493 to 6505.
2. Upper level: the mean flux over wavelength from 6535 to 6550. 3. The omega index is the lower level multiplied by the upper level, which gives 1274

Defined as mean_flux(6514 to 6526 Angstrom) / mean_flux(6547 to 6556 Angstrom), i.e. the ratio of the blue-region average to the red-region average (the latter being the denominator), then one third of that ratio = 0.358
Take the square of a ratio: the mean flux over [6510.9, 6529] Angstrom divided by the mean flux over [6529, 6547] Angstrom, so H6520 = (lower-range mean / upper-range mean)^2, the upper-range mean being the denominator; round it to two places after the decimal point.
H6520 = 1.03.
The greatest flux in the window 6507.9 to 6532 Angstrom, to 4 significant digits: 36.25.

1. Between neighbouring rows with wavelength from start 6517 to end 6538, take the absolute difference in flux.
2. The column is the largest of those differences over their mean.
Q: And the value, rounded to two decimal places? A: 3.71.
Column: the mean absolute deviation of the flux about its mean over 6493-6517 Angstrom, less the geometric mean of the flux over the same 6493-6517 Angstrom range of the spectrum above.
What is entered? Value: -35.9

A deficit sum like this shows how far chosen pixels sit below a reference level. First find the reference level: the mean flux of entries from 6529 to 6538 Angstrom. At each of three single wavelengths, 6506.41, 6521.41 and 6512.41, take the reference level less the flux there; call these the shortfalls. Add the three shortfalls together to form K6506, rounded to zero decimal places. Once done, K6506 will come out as -2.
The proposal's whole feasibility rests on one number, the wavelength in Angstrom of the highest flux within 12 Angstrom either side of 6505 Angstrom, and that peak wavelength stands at 6494.44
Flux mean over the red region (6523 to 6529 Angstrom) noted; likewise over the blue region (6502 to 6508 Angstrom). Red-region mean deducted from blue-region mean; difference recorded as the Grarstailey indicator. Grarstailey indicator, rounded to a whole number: 1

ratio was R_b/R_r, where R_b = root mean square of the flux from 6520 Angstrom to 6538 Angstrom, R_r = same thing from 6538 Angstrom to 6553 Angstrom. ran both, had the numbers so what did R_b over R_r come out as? 1.02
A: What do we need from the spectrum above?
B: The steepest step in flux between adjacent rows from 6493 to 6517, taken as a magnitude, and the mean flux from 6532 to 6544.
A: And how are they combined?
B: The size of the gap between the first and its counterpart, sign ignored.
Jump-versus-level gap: 34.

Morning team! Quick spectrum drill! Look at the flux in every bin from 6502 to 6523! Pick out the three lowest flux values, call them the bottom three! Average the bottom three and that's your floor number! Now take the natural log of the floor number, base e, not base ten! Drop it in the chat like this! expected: 3.58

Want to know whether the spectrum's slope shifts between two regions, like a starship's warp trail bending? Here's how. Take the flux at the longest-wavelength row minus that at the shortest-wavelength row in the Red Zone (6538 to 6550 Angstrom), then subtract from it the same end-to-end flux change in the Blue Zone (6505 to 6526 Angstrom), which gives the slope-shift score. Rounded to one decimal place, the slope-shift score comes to -0.2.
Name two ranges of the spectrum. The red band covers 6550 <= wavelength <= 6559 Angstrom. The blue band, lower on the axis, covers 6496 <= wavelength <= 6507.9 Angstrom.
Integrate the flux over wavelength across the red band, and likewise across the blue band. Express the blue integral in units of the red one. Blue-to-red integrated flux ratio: 1.5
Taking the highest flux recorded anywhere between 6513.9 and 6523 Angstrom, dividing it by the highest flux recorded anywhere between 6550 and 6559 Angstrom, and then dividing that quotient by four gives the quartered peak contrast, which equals 0.27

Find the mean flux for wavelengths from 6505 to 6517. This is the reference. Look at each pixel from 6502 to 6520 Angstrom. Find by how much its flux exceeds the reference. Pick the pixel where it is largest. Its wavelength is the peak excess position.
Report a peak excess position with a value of 6503.42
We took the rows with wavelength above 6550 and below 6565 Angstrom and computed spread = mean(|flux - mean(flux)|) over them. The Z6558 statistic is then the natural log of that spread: 0.6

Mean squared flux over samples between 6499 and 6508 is 1298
